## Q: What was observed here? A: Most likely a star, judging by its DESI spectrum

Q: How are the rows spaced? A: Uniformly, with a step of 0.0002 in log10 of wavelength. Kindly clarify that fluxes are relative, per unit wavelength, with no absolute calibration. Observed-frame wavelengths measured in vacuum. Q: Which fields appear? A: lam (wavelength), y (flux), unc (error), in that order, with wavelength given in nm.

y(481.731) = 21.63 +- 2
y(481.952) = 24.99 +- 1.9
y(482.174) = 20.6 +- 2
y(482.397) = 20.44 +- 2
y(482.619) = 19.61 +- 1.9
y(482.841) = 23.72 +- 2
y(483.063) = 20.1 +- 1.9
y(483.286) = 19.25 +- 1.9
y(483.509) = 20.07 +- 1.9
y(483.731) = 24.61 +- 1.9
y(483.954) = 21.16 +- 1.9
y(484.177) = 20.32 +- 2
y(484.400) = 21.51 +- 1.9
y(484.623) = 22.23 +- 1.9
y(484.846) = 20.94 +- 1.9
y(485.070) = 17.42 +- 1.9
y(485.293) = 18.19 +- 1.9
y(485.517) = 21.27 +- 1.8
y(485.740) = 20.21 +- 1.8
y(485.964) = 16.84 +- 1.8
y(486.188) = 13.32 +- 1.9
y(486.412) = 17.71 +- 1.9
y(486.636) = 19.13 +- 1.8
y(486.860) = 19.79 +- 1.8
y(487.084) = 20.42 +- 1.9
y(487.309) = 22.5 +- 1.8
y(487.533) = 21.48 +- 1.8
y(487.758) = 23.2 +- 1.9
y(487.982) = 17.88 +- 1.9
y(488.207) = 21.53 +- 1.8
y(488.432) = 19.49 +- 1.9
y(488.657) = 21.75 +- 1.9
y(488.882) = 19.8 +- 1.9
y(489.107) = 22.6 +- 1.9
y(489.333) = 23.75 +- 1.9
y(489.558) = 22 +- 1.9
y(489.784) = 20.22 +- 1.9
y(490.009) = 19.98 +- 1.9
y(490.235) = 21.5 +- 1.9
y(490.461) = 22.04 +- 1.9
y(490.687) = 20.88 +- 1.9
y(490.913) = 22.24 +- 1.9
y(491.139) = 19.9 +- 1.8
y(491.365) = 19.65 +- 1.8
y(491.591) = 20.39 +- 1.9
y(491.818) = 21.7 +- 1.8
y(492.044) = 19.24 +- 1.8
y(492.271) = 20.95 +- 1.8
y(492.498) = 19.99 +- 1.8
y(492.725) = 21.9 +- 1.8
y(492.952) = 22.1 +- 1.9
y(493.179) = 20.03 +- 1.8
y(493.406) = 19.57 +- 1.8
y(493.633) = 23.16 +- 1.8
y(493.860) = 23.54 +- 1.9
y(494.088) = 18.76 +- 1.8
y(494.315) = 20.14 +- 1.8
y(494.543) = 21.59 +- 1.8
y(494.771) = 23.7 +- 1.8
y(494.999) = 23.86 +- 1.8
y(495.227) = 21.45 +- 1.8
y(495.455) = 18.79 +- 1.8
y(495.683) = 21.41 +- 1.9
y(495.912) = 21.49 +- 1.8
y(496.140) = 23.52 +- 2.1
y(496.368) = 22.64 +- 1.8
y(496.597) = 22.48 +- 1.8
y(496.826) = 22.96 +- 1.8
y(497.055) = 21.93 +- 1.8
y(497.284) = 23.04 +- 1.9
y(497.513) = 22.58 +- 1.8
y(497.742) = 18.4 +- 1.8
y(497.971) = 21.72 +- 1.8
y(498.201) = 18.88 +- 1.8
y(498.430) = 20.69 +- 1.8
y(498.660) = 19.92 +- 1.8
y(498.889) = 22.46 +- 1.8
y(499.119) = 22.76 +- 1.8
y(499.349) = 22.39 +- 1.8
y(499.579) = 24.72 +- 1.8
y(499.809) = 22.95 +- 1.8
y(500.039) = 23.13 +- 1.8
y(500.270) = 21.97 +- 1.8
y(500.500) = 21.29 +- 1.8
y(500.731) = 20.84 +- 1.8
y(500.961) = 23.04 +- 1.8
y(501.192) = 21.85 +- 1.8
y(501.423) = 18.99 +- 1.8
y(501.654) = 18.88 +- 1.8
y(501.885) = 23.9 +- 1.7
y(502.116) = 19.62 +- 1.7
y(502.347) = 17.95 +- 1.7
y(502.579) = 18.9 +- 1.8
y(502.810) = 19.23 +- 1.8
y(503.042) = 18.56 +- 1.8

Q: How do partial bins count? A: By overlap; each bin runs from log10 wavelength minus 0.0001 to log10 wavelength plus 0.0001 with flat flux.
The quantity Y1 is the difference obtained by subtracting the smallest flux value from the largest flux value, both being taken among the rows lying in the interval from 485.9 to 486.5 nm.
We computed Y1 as 4.4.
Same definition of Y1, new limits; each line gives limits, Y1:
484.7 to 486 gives 4.4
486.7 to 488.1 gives 5.3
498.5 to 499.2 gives 2.8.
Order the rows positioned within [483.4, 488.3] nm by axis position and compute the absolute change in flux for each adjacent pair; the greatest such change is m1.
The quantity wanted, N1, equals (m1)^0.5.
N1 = 2.31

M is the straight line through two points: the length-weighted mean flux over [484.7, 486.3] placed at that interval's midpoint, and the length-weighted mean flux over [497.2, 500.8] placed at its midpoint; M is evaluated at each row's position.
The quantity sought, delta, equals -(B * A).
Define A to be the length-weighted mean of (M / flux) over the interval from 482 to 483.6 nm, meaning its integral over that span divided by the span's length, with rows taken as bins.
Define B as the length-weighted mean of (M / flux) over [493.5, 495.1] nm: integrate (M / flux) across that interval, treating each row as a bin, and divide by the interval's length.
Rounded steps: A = 0.860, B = 0.940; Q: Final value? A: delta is -0.808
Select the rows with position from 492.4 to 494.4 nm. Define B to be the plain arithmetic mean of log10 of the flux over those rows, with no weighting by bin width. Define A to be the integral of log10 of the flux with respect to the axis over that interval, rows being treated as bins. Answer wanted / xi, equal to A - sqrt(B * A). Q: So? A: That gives 0.8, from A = 2.6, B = 1.32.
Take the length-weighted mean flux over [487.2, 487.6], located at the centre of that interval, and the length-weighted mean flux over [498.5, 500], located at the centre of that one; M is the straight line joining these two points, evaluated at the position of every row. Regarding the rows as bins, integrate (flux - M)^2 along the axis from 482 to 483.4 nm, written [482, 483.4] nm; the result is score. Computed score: 5.6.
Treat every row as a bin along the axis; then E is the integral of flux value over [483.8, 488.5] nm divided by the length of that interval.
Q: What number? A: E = 19.9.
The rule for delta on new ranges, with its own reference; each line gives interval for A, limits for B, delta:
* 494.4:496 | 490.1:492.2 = -0.916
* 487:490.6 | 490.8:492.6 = -0.884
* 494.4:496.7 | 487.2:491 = -0.863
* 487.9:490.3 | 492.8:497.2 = -0.886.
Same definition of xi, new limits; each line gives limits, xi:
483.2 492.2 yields 7.9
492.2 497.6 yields 4.1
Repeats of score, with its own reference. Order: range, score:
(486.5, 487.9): 5.0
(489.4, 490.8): 2.5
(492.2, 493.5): 4.2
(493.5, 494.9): 5.2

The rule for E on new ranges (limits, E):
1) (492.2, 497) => 21.6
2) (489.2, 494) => 21.2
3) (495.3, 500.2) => 21.8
